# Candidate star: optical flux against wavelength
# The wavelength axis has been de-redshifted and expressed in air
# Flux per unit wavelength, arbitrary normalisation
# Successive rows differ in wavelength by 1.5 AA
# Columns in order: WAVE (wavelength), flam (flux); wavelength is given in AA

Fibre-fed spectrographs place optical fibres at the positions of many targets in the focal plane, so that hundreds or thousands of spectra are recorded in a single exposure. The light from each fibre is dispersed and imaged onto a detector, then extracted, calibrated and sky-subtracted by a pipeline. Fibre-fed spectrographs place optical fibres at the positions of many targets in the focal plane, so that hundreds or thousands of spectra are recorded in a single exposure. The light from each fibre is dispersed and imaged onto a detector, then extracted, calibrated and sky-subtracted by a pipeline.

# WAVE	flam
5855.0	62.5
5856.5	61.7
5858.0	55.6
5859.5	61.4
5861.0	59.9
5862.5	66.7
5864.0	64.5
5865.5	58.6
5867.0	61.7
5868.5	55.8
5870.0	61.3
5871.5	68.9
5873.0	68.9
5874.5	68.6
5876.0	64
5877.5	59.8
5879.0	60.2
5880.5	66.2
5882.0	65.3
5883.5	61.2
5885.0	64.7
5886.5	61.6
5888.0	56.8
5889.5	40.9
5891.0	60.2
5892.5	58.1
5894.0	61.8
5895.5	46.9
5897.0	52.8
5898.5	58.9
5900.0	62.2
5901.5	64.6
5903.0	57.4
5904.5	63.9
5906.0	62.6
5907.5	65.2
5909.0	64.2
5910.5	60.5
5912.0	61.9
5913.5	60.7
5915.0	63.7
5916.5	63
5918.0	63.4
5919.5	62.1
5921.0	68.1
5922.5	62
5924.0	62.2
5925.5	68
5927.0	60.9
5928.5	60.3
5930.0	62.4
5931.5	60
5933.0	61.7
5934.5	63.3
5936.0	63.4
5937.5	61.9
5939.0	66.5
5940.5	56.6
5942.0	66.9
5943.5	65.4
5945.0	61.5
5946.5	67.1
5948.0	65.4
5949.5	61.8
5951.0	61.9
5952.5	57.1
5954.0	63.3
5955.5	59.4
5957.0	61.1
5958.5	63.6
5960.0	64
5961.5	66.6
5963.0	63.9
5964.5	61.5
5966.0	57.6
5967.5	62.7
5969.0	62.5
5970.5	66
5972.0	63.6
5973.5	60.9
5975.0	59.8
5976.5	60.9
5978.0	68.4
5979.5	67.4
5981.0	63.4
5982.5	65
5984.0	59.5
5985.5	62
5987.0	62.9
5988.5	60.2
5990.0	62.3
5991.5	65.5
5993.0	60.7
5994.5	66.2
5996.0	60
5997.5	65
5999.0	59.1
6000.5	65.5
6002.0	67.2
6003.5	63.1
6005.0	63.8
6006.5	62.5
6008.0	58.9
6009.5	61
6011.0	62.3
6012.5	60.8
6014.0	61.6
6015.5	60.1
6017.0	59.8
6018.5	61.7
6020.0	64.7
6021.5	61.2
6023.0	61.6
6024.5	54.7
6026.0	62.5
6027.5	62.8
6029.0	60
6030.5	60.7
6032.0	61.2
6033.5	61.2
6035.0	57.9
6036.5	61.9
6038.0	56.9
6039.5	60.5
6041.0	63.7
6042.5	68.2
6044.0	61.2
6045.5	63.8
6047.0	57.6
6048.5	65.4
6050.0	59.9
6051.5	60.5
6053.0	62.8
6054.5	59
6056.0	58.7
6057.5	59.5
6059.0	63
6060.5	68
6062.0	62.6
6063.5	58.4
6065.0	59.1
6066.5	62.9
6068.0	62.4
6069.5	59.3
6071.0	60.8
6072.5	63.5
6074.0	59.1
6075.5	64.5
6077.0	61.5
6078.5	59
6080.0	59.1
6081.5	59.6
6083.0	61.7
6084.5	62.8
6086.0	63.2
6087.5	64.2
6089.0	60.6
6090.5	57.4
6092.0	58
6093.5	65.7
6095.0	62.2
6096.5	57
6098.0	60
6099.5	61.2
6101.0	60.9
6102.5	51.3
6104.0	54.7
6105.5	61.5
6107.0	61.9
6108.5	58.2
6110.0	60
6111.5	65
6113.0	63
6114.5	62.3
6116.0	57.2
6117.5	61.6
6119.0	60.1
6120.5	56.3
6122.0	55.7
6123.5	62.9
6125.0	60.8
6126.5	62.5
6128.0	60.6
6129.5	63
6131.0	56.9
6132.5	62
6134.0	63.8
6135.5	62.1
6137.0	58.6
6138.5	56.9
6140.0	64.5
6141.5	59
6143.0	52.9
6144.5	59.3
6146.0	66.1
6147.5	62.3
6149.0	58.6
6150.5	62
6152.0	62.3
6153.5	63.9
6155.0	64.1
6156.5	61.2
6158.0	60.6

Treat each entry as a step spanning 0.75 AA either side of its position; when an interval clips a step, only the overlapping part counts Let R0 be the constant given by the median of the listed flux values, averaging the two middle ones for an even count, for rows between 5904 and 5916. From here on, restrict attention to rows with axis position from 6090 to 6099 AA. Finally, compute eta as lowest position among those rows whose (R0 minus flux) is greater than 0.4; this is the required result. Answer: 6090.5 AA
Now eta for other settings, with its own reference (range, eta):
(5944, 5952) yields 5945.0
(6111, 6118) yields 6114.5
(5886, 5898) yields 5886.5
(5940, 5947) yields 5940.5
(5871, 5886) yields 5877.5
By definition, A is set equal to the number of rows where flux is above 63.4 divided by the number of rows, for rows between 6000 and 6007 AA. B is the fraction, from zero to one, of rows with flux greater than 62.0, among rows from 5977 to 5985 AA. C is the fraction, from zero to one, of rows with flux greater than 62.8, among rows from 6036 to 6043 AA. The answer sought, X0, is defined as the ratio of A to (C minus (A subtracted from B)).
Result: 3.0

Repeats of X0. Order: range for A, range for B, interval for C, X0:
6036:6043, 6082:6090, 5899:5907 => 2.0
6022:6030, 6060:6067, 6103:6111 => 0.0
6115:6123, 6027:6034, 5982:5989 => 0.0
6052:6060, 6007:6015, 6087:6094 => 0.0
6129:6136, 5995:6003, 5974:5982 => 1.0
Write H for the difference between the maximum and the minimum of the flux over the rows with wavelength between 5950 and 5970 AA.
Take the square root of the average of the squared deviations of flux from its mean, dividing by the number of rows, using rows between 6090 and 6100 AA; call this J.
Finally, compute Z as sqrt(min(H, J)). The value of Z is 1.70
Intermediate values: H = 9.5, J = 2.9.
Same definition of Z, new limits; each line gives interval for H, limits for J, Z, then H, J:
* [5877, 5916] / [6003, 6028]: 1.48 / 25.3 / 2.2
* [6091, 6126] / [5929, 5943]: 1.72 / 14.4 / 3.0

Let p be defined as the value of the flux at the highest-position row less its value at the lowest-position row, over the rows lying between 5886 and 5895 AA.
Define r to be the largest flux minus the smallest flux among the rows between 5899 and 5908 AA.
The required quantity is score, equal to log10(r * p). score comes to 0.19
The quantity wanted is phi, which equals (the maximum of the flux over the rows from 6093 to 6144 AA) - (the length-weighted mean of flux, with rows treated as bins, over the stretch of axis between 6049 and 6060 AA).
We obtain 4.9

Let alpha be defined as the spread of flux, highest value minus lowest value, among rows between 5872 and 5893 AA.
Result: 28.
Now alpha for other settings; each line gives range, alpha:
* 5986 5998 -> 6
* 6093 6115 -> 14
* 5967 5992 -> 9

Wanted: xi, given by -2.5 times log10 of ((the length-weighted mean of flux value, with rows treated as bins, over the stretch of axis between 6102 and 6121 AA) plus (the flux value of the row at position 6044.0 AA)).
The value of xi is -5.21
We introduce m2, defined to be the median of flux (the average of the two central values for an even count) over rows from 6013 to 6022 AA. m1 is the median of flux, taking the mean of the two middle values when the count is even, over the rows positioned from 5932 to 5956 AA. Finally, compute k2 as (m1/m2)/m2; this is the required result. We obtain 0.0166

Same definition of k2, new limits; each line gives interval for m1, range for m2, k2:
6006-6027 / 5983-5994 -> 0.0160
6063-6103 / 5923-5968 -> 0.0157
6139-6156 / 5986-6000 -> 0.0161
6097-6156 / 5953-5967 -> 0.0153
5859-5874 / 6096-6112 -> 0.0171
